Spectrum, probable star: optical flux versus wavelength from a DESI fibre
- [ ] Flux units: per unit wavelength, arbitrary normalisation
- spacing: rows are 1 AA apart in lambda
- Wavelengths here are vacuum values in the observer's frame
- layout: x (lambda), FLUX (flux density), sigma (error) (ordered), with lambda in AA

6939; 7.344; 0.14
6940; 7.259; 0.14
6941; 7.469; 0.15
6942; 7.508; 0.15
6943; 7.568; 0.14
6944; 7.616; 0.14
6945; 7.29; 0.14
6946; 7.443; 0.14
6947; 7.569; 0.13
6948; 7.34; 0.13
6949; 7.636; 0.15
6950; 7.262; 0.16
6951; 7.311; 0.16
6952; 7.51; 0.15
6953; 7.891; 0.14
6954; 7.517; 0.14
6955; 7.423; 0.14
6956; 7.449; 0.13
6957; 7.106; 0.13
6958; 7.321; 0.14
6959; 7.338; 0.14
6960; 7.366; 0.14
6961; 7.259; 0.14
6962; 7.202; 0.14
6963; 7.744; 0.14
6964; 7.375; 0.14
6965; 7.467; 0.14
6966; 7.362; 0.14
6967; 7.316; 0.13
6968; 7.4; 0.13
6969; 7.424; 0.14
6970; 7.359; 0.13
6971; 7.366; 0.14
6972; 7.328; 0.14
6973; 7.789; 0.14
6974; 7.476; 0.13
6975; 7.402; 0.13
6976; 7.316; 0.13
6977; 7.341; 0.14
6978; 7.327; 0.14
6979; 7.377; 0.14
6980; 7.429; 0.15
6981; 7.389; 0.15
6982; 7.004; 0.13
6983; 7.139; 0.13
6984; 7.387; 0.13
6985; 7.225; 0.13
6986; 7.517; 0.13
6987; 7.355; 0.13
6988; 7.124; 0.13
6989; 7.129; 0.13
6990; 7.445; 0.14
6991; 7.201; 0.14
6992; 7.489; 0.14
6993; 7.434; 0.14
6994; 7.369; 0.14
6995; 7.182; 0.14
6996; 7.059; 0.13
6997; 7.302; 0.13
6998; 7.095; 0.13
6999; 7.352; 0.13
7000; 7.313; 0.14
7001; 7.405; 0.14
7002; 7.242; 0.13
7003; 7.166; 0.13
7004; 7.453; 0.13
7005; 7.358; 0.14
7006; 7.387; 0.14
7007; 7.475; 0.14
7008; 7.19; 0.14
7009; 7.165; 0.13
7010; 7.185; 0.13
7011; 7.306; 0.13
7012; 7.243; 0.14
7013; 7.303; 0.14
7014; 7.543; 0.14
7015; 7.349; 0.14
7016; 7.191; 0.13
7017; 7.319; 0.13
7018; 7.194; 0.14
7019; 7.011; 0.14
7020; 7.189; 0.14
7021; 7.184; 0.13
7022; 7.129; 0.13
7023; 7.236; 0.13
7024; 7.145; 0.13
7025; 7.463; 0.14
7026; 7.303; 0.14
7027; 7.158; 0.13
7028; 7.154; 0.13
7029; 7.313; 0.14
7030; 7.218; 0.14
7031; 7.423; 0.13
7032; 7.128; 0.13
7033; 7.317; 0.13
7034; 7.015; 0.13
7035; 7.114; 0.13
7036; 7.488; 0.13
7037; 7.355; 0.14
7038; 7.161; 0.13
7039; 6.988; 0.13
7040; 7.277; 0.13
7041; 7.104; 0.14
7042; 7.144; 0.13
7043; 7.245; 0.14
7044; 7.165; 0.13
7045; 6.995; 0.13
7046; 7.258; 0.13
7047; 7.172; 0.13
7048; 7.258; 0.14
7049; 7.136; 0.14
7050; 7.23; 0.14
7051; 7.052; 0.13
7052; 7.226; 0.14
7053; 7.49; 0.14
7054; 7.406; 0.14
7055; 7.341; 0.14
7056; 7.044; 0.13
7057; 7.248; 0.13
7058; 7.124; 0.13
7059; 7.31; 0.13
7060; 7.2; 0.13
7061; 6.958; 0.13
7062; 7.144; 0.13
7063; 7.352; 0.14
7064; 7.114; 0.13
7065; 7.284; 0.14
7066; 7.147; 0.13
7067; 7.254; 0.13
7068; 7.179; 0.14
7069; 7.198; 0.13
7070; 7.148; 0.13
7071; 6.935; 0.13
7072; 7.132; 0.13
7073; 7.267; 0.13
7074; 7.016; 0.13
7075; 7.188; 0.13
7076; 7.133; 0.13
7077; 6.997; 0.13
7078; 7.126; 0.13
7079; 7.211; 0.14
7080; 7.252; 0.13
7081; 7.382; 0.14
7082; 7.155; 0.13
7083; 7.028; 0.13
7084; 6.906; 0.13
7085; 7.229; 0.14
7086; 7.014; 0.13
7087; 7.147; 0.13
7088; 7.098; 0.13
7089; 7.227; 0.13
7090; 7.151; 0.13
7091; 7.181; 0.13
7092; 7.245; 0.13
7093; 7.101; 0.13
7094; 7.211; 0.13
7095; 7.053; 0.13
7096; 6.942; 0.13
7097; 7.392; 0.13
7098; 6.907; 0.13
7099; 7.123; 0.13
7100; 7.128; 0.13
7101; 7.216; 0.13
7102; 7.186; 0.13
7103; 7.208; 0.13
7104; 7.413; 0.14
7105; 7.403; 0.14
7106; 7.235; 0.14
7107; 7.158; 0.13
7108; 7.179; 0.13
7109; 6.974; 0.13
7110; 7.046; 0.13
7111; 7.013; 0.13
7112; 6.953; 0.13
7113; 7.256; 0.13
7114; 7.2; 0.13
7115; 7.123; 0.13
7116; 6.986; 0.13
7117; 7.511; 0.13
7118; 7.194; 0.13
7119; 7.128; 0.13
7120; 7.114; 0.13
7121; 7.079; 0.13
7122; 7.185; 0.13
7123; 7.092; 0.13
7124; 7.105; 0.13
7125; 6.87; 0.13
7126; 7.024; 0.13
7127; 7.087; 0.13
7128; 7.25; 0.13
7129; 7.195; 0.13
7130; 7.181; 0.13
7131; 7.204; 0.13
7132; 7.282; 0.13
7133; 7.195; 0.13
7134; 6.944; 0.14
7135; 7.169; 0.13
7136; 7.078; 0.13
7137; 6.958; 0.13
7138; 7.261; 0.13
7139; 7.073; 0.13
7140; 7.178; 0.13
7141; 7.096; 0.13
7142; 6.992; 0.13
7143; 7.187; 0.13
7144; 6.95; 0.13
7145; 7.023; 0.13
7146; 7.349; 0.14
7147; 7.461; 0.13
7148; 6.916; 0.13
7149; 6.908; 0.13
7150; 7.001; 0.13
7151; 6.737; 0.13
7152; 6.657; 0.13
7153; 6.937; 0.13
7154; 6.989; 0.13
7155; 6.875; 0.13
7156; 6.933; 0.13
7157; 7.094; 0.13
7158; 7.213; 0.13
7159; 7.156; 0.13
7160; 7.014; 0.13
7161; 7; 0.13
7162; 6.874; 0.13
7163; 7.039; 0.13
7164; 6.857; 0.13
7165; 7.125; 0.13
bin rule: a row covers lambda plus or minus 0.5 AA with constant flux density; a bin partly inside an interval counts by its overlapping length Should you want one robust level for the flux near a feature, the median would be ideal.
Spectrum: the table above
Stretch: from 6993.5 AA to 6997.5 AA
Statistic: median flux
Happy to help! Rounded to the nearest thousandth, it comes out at 7.242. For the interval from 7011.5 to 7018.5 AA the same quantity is 7.303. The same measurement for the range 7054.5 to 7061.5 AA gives 7.200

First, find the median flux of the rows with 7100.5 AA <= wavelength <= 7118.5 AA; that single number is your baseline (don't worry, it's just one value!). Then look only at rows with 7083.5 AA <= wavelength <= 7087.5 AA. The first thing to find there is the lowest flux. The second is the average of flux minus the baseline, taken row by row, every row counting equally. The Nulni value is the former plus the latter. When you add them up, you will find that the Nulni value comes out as 6.79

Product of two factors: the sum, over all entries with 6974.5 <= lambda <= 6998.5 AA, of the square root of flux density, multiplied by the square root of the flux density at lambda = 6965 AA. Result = 177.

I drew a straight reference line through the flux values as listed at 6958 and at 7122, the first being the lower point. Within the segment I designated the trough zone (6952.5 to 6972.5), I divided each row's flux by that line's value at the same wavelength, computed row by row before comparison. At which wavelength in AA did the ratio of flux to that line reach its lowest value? 6957 AA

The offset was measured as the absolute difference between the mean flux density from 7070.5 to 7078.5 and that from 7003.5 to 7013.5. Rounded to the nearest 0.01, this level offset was 0.21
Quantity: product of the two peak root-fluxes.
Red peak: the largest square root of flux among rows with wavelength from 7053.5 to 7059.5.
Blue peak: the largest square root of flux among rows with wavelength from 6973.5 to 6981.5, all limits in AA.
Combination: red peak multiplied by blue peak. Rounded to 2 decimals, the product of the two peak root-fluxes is 7.44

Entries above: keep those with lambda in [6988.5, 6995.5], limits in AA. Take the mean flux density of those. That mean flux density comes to 7.32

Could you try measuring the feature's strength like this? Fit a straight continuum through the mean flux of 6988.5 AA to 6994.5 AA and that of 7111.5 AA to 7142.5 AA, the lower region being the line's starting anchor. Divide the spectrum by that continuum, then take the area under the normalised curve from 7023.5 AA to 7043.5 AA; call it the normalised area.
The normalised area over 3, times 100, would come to 662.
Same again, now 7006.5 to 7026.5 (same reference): 662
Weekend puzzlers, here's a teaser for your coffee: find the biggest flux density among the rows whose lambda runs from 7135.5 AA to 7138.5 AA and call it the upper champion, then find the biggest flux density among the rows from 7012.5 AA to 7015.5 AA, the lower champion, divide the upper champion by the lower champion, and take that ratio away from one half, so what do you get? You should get -0.46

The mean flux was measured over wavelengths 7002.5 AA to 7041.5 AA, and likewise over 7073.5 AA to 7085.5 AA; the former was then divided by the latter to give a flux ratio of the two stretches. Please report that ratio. 1.02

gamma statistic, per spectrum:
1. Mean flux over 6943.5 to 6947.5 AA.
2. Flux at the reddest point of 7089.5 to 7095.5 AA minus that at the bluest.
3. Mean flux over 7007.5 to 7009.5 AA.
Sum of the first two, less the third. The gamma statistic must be 0.20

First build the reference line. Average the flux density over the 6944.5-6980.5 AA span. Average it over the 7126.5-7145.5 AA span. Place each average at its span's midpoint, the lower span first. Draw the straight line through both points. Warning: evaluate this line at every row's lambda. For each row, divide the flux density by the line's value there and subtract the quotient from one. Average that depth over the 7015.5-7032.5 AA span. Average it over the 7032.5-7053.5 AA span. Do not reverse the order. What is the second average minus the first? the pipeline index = -0.0014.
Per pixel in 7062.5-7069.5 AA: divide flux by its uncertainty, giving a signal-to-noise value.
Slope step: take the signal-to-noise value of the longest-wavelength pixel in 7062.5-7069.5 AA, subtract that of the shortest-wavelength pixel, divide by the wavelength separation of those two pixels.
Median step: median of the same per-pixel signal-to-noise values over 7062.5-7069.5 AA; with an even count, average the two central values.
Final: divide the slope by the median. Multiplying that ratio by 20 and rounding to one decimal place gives 0.2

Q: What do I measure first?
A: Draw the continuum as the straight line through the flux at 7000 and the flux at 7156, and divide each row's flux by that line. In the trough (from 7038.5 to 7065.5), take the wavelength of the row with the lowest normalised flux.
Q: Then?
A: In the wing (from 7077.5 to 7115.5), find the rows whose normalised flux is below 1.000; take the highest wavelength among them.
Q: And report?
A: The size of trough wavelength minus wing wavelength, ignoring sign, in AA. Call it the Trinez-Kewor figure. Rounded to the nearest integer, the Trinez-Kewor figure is 73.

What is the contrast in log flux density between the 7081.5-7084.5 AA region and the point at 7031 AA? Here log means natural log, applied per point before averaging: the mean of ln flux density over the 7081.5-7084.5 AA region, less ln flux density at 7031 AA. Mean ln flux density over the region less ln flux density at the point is -0.055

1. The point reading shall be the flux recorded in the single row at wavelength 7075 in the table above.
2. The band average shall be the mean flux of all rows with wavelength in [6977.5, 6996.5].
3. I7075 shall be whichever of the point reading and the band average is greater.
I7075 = 7.29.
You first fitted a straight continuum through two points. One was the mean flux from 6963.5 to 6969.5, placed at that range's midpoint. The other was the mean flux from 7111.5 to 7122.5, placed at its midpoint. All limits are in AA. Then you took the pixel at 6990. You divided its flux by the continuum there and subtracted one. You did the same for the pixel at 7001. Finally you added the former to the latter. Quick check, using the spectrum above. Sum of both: 0.022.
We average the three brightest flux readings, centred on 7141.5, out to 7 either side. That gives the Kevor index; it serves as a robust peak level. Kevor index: 7.357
